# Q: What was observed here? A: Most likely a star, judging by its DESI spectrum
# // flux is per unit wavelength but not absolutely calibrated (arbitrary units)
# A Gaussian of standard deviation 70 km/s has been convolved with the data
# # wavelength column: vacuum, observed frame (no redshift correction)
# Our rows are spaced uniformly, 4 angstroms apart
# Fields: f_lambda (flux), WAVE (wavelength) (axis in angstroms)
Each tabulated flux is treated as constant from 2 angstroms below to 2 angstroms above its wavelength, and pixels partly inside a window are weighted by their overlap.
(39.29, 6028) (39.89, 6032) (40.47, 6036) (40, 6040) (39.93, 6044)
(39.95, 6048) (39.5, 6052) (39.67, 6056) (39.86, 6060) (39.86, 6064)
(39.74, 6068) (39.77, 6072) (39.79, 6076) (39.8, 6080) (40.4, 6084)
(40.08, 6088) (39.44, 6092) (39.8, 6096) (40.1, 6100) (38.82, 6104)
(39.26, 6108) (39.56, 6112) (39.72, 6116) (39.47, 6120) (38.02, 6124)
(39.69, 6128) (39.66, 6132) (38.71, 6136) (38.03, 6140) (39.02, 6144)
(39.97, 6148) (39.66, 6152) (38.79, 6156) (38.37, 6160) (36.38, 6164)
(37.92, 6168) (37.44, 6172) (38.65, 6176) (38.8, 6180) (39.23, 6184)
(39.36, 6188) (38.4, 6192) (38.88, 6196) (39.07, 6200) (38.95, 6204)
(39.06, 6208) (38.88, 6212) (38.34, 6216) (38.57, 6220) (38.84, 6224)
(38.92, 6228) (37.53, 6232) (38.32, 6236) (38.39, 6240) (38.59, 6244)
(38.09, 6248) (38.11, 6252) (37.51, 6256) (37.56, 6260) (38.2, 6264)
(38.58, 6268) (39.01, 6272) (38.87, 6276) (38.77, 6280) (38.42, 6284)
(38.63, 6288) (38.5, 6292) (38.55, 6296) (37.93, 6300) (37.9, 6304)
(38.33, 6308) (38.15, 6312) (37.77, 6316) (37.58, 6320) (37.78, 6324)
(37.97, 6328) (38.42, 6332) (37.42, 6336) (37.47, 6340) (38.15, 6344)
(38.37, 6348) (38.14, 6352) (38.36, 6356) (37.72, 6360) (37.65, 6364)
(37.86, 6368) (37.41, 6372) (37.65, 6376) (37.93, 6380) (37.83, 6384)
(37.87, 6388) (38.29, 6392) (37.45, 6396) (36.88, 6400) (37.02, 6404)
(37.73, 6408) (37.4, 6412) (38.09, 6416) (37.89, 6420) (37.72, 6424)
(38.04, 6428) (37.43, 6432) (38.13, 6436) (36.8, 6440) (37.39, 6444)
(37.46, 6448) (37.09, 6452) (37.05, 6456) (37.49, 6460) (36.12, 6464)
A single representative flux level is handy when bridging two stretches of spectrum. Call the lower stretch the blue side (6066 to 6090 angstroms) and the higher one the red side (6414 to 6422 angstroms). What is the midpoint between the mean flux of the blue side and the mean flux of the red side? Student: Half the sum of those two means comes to 39.0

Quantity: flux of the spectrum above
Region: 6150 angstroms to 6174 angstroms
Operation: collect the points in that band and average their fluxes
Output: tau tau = 38.1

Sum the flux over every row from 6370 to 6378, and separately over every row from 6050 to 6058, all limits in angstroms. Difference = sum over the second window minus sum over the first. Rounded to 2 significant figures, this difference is 4.1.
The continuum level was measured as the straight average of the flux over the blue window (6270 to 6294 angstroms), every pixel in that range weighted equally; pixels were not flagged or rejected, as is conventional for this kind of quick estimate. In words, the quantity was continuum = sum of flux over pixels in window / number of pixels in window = 38.7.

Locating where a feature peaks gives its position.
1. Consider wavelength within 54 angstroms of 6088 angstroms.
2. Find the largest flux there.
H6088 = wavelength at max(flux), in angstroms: 6036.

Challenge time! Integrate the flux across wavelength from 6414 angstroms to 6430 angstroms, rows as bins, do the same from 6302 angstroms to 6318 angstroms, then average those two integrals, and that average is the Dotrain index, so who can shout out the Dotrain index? 608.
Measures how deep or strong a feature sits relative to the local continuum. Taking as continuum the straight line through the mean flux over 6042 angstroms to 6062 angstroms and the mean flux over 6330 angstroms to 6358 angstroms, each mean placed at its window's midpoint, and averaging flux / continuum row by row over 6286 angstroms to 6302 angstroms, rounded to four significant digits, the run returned 1.002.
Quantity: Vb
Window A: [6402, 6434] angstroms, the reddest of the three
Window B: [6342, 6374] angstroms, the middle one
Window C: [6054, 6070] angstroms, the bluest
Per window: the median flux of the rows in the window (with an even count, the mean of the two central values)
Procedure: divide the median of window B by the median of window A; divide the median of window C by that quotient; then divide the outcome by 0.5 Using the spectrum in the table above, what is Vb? 79.0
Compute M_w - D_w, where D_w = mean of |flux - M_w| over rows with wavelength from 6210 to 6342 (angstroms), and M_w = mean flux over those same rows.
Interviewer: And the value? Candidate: 37.8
